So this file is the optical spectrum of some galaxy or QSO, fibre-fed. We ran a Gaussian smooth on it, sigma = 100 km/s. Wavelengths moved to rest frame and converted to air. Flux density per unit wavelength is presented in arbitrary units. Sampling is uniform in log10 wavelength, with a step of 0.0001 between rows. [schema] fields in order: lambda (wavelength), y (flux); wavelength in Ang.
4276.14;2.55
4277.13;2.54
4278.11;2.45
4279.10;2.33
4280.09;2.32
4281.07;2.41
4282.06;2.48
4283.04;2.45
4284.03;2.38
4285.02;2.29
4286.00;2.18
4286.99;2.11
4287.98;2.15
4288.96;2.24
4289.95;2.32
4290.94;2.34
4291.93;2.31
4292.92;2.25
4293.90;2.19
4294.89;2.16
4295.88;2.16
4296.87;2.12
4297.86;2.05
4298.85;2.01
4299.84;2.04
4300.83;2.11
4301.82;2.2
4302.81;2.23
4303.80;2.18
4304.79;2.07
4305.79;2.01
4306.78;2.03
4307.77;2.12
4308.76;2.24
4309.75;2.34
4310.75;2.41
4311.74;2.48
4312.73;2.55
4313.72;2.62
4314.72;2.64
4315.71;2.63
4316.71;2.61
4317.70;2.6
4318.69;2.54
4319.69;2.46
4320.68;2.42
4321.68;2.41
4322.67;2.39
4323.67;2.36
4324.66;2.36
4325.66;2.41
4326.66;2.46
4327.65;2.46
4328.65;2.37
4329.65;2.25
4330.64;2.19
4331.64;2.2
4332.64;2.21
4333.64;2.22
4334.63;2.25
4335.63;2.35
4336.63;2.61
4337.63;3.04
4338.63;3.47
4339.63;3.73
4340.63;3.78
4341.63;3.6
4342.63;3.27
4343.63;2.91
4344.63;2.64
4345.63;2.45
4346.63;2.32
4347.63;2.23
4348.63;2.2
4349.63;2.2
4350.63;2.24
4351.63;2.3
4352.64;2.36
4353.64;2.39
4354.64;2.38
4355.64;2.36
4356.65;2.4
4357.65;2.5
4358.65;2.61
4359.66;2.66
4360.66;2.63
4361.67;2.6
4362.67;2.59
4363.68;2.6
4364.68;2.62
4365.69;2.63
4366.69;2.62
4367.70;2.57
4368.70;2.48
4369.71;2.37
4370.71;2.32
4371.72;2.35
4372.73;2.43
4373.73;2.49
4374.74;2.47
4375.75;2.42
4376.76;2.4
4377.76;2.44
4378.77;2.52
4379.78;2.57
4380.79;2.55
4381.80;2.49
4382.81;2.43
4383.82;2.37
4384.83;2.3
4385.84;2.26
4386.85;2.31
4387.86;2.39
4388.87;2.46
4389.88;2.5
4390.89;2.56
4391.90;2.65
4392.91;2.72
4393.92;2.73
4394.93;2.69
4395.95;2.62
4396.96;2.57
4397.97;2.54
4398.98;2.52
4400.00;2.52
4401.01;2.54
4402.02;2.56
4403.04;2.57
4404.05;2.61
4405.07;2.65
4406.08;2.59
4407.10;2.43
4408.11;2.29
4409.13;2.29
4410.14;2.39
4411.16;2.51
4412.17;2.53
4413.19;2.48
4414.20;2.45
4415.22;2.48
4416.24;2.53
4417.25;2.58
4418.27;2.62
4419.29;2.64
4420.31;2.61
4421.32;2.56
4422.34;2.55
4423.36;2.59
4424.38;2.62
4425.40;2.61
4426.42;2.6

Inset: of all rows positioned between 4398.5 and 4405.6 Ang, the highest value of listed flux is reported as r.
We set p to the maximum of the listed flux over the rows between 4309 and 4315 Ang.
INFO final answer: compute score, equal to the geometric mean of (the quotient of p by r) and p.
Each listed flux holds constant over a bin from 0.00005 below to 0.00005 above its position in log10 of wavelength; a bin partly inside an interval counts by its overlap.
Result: 1.62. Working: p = 2.64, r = 2.65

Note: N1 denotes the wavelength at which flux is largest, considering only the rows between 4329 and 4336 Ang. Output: 4335.63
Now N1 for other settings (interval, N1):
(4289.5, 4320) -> 4314.72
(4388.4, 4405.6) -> 4393.92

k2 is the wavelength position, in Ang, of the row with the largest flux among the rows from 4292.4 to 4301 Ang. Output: 4292.92 Ang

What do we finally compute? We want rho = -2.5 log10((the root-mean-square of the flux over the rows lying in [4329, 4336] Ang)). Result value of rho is -0.88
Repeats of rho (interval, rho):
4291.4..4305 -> -0.83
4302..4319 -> -0.94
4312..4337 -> -0.96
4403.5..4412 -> -0.98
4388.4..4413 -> -1.01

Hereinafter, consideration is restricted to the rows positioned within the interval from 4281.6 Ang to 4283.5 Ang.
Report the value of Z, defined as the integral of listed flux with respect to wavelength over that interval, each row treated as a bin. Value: 5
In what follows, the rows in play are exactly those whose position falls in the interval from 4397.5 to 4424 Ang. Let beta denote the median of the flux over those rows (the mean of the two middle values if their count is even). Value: 2.54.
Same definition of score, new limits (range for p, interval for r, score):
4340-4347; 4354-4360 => 2.32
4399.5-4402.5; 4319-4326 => 1.63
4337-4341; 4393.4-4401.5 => 2.29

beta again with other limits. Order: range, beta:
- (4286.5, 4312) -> 2.17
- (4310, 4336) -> 2.41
